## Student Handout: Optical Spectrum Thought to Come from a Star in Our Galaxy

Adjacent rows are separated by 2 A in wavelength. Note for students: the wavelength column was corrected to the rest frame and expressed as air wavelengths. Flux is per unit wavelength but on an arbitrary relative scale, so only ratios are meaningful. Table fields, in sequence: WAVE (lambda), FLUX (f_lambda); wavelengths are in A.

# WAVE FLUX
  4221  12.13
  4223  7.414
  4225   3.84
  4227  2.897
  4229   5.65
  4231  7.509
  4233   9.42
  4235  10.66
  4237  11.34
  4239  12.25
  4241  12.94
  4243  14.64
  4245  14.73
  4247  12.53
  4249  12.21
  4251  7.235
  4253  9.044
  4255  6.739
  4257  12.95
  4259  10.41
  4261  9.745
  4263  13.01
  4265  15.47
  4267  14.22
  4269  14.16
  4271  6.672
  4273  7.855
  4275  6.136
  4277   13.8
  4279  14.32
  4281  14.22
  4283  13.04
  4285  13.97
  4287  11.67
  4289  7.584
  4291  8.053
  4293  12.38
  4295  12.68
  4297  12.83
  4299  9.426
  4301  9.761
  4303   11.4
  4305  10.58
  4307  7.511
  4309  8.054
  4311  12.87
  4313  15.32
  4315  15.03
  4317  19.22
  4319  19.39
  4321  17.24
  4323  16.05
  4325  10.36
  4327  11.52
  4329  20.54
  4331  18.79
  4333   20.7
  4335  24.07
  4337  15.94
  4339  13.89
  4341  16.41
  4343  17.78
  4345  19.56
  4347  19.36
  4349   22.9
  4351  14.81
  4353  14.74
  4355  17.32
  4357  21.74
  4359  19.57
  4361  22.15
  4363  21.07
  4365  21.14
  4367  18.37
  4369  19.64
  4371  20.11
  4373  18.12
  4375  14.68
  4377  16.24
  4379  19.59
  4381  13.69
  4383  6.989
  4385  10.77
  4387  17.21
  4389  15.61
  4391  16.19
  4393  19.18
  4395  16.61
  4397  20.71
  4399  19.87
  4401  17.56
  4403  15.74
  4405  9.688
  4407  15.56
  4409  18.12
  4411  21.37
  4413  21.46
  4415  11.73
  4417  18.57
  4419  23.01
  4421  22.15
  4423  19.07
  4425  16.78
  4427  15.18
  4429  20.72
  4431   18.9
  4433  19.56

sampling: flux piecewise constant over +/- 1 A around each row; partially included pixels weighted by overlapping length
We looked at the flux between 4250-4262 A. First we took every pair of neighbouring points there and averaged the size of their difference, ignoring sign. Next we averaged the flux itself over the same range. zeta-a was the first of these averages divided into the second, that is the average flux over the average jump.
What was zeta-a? 3.5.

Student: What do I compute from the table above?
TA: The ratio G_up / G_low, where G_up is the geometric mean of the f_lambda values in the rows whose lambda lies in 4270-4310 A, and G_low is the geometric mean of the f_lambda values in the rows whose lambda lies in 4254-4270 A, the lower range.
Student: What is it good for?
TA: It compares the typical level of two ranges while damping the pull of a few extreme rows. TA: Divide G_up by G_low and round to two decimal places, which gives 0.87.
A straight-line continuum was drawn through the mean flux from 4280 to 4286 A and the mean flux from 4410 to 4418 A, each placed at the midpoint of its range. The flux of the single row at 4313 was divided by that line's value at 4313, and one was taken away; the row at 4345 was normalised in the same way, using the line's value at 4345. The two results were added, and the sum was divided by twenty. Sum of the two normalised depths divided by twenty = 0.013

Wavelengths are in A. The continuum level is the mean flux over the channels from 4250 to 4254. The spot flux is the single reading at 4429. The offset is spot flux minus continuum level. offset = 13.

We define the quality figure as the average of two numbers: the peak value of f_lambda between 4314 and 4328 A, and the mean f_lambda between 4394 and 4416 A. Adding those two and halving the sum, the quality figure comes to 18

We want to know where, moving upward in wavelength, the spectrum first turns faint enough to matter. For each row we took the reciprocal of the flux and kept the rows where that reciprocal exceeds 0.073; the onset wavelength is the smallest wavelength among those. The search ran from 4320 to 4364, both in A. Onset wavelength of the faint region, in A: 4325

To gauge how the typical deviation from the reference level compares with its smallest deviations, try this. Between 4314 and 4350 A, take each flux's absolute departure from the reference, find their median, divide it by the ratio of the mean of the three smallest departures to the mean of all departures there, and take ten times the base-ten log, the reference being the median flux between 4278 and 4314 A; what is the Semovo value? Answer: 14.4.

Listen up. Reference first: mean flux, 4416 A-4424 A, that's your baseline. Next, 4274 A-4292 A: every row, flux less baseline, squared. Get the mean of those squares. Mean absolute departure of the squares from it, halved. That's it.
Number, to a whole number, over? 29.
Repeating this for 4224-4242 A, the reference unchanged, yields 40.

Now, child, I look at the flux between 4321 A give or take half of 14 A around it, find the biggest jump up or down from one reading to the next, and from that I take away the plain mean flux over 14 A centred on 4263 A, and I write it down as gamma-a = -7.2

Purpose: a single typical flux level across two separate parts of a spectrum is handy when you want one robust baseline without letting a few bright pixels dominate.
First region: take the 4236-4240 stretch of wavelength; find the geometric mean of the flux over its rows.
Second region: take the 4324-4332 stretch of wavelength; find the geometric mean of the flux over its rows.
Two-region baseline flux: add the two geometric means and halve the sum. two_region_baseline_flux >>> 13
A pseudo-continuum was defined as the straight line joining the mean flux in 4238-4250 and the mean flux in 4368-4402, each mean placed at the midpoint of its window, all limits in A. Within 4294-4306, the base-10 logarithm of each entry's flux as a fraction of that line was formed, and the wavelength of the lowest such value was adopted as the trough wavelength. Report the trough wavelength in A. 4299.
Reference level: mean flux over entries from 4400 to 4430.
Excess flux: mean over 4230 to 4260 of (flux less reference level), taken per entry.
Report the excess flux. -6.8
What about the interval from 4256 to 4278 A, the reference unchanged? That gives -6.5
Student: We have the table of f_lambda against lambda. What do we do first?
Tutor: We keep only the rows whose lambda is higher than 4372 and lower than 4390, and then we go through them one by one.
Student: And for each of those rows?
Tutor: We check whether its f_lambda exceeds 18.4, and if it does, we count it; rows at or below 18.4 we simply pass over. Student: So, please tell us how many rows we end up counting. 1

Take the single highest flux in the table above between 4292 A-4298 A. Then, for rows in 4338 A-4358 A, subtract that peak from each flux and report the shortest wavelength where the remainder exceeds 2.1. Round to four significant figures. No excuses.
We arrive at 4341 A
